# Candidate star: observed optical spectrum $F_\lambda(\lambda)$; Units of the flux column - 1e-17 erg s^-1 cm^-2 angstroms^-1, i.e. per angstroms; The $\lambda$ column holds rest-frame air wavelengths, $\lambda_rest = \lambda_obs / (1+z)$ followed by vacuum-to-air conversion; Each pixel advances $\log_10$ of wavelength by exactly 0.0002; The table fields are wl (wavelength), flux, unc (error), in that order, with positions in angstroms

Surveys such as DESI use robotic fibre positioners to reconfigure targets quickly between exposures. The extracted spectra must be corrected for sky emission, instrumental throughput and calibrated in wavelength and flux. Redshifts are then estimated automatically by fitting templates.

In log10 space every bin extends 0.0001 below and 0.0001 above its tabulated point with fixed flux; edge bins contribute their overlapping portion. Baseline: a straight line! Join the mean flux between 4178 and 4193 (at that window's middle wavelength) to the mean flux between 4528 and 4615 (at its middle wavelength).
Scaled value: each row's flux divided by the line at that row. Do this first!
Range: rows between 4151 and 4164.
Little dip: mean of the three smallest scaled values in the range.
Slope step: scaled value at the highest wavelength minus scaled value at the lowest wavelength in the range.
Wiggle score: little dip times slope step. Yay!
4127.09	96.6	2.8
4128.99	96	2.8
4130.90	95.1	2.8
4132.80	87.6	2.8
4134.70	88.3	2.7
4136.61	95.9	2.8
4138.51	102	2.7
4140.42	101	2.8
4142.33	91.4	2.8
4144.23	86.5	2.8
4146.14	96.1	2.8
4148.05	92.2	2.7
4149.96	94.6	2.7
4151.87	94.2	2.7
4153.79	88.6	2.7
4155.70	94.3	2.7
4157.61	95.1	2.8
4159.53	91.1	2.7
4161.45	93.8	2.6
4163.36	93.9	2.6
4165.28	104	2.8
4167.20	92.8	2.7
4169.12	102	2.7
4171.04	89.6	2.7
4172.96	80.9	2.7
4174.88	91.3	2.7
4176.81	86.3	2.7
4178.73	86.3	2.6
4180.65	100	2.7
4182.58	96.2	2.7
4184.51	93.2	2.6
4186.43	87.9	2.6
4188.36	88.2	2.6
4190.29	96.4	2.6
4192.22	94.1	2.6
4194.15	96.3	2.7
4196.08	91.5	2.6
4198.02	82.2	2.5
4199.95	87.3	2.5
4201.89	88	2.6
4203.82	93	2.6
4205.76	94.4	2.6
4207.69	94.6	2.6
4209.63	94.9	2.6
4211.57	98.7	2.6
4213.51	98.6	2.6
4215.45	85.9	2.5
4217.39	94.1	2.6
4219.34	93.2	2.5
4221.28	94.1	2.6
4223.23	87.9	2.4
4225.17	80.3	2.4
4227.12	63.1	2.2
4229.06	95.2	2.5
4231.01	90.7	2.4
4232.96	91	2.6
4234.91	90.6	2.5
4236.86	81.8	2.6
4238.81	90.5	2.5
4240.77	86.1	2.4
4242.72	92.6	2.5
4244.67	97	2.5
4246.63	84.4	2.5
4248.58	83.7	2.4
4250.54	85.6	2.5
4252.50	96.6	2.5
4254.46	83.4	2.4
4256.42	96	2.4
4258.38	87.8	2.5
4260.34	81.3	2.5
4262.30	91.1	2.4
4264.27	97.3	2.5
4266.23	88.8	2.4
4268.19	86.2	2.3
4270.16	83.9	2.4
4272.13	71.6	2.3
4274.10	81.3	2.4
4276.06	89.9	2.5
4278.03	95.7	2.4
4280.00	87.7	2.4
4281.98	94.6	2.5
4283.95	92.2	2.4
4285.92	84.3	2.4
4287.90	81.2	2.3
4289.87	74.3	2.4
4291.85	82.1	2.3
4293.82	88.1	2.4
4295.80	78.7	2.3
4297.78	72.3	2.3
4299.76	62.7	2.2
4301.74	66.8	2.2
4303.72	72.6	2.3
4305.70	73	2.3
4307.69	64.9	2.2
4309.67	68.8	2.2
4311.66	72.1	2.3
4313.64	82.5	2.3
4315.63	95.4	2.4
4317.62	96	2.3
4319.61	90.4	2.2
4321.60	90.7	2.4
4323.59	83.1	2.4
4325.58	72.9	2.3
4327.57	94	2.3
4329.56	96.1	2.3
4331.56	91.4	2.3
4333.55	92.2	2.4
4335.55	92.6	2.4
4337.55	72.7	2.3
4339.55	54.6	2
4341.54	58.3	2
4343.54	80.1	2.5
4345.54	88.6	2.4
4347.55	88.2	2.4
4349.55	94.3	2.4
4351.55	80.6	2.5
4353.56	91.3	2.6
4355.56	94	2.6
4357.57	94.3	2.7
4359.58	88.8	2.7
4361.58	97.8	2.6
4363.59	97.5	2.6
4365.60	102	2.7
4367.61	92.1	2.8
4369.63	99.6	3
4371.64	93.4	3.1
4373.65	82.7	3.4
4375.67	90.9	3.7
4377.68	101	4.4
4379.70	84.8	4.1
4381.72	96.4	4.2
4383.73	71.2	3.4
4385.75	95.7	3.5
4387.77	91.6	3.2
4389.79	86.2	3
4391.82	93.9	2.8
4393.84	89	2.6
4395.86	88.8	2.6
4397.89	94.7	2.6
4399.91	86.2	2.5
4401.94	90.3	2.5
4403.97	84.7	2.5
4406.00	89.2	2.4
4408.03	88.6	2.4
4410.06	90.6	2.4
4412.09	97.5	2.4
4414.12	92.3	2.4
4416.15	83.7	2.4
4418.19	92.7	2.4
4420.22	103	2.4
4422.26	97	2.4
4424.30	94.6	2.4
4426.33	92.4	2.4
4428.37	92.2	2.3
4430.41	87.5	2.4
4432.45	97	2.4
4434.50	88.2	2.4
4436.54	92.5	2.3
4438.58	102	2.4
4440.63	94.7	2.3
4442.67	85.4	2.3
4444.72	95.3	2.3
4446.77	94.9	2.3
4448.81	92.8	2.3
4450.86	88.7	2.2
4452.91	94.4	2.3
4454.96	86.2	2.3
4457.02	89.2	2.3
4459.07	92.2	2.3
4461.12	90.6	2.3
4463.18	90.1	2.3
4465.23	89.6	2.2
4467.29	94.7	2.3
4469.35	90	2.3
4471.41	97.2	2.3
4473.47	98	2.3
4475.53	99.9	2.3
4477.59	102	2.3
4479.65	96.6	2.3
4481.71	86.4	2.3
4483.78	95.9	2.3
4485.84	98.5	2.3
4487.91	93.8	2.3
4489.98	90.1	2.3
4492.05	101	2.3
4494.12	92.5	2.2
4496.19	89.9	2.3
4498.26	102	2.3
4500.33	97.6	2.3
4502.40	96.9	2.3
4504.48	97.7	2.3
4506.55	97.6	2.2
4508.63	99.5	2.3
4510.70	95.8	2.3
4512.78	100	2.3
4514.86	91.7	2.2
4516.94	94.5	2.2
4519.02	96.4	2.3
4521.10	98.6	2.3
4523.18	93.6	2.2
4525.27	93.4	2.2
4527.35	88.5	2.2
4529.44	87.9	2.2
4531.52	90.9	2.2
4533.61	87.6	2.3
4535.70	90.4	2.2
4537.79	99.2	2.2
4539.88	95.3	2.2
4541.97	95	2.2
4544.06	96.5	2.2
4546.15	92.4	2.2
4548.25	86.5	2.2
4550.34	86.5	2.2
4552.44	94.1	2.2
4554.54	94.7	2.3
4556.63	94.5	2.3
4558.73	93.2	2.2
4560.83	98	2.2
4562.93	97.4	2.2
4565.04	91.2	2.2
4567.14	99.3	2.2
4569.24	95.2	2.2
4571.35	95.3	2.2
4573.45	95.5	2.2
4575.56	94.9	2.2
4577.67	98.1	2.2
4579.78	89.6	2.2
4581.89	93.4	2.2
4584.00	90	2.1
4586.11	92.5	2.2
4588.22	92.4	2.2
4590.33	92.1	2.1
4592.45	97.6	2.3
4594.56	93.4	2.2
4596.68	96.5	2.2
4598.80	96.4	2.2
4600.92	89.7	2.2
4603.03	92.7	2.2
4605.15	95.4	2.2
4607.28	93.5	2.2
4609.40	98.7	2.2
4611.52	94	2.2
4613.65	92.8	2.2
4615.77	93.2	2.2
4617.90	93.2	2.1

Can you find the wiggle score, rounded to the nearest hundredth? 0.00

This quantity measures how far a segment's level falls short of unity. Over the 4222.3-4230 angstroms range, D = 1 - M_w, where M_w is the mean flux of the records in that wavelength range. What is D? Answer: -80.6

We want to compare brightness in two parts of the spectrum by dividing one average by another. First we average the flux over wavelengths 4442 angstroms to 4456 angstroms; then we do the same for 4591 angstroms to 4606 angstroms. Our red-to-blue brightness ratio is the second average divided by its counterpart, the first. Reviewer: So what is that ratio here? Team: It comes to 1.04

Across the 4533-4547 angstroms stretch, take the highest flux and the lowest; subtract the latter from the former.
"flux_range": 12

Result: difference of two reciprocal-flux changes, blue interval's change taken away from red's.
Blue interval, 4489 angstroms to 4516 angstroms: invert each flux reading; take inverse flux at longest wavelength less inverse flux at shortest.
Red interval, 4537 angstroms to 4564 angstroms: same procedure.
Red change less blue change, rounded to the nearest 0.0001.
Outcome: 0.0004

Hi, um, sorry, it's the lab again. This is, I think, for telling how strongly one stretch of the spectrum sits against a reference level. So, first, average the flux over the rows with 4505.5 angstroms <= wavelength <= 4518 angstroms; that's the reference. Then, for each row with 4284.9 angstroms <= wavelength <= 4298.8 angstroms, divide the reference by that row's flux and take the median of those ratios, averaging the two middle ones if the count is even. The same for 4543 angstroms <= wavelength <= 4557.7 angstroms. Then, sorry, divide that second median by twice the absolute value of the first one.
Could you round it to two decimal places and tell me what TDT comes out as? 0.43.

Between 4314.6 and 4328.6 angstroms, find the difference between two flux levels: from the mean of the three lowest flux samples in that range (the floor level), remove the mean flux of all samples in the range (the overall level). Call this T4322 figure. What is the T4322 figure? -6.8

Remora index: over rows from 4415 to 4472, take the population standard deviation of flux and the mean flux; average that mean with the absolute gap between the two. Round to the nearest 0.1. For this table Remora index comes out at 90.2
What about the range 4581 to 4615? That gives 92.6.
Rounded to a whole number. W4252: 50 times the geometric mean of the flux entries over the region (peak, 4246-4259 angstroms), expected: 4403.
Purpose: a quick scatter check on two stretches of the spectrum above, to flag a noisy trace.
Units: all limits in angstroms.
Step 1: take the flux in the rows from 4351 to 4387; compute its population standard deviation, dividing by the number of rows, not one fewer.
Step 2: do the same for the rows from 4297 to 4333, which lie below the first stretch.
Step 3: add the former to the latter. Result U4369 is 19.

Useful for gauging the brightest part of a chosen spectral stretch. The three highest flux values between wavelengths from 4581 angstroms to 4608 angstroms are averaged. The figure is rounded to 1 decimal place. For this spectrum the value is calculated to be 96.8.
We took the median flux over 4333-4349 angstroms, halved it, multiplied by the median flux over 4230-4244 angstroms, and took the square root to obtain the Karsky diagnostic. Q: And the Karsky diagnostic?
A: 61.7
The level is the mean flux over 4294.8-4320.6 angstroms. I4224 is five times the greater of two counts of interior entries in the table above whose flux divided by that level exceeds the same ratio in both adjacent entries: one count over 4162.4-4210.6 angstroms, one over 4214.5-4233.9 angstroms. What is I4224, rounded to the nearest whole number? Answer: 30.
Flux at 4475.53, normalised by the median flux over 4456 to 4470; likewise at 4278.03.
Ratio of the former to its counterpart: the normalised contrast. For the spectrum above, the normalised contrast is 1.04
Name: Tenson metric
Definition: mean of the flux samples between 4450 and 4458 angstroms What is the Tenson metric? 89.6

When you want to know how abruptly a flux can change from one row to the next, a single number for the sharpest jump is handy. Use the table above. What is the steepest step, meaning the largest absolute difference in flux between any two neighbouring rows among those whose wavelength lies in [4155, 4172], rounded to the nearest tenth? 12.4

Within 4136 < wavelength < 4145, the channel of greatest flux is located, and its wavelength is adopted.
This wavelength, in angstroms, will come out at 4138.51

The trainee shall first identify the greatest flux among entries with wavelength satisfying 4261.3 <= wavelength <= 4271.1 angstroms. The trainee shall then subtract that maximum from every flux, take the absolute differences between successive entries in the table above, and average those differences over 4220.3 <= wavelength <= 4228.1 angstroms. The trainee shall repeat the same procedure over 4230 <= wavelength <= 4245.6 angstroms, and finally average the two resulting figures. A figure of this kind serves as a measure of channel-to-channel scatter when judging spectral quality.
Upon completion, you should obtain 8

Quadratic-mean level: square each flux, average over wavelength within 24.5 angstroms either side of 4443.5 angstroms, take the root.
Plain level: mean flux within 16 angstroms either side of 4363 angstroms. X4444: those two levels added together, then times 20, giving 3717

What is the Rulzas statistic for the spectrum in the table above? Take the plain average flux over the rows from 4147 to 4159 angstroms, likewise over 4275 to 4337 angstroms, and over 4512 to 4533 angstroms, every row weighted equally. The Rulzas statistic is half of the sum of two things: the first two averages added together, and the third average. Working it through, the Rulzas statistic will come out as 135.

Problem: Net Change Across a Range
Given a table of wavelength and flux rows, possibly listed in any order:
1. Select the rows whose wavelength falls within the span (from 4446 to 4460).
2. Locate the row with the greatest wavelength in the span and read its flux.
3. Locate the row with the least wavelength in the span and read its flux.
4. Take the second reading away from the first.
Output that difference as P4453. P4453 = -2.7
